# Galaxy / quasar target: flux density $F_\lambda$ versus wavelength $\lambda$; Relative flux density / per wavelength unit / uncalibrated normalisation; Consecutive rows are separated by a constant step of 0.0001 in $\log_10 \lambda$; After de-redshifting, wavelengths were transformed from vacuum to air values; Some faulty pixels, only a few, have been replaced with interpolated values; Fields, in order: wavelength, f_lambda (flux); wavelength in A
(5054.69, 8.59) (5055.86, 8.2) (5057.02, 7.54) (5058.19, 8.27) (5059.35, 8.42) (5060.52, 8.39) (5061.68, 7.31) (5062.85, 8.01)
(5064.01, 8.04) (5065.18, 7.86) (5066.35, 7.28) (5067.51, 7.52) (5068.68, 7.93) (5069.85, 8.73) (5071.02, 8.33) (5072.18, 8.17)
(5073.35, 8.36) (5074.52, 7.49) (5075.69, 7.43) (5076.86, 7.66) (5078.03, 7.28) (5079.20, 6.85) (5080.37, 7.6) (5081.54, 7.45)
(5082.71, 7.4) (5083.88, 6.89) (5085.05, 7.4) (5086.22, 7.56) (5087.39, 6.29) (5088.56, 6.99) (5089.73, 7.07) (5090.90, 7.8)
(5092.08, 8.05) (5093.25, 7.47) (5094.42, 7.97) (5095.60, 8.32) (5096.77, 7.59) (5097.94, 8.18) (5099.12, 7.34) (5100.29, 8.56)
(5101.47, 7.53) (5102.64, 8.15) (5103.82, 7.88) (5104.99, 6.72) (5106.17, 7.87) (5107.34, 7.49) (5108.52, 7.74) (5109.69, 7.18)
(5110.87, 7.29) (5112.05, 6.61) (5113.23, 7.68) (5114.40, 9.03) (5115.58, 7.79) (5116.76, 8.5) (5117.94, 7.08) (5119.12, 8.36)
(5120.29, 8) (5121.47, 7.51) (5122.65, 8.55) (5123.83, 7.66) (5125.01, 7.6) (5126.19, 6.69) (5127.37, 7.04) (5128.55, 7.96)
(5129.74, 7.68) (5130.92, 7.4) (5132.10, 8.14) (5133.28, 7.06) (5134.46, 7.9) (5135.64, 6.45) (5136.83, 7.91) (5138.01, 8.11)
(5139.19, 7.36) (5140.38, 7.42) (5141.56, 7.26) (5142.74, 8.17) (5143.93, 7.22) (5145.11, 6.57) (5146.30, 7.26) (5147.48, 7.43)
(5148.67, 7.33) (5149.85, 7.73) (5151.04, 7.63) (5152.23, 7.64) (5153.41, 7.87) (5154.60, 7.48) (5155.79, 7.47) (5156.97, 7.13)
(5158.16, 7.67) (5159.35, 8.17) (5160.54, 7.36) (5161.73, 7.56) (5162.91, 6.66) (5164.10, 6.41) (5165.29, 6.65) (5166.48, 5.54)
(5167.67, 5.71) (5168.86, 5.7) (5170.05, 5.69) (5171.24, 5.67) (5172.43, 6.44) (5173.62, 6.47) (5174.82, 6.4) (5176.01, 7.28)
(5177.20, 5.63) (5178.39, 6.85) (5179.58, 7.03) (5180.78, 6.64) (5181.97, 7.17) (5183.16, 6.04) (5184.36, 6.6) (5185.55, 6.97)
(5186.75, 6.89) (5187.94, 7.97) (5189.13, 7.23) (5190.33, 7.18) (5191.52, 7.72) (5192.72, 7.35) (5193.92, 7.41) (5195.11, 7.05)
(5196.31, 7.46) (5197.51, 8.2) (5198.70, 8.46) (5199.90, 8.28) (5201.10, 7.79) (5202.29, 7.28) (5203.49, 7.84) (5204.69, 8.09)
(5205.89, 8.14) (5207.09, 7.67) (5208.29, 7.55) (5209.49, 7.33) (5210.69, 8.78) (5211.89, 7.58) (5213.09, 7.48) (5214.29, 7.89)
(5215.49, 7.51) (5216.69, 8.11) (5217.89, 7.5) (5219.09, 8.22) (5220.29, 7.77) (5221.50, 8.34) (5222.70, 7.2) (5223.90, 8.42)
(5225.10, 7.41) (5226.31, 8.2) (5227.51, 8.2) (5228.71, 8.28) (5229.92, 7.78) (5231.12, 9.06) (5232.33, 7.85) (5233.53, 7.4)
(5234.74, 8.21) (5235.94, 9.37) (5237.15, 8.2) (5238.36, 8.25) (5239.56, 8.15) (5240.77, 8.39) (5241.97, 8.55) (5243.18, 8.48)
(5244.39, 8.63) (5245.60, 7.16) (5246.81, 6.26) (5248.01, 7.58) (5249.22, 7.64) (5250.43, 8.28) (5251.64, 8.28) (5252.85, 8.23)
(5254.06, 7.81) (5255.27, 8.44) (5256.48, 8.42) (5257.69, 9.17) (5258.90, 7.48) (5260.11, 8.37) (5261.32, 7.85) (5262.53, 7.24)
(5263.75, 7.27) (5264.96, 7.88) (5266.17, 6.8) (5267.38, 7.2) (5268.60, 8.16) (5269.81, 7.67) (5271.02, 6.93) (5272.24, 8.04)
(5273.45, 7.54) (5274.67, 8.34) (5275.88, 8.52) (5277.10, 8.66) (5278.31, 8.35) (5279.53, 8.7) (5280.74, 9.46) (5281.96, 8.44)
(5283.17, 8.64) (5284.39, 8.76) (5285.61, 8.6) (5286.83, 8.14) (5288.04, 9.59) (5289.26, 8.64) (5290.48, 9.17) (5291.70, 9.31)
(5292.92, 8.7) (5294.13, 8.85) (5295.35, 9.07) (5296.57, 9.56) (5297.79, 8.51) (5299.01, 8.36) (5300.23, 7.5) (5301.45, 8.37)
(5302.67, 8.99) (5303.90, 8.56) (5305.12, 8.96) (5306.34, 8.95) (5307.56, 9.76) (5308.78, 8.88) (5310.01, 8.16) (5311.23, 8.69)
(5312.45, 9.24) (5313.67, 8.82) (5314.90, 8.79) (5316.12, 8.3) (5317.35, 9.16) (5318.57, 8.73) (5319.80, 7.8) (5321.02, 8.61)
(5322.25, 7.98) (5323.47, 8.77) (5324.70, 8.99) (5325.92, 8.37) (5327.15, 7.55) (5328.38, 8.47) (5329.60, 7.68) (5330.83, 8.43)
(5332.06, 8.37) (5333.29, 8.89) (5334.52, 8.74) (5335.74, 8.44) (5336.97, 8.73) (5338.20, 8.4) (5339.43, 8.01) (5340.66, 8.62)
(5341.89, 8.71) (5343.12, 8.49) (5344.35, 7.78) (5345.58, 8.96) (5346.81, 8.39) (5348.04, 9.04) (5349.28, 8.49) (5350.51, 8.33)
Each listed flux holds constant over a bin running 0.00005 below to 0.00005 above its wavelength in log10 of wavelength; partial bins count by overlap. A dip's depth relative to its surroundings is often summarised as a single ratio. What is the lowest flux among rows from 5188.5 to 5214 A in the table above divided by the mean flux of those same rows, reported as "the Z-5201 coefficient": 0.91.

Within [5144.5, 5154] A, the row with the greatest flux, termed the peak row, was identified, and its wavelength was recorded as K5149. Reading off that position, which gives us 5153.41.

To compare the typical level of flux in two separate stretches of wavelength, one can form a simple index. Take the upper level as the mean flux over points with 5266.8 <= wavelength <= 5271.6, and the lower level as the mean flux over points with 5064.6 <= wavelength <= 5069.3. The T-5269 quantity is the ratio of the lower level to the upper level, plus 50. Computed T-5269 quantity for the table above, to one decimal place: 51.0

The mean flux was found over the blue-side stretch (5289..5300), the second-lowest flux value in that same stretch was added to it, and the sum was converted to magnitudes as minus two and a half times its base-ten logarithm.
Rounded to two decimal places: -3.10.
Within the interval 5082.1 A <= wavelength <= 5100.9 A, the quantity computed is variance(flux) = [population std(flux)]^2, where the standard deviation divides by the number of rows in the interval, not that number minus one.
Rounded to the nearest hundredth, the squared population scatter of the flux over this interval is 0.32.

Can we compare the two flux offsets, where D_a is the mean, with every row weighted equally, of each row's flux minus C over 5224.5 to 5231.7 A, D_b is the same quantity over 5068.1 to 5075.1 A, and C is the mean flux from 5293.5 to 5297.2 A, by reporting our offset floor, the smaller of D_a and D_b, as -1.0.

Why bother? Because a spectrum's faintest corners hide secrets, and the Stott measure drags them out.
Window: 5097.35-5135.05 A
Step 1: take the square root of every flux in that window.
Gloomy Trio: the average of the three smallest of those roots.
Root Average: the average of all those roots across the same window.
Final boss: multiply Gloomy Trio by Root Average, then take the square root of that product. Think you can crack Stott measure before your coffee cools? 2.68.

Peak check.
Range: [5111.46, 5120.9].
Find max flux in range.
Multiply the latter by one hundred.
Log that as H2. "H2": 903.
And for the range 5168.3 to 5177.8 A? 728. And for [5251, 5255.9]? 844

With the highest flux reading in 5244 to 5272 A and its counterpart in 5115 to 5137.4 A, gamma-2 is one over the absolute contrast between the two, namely 1.6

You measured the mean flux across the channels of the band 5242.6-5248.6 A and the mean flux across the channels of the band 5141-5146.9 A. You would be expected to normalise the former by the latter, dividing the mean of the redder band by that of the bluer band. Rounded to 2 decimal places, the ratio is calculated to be 1.04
